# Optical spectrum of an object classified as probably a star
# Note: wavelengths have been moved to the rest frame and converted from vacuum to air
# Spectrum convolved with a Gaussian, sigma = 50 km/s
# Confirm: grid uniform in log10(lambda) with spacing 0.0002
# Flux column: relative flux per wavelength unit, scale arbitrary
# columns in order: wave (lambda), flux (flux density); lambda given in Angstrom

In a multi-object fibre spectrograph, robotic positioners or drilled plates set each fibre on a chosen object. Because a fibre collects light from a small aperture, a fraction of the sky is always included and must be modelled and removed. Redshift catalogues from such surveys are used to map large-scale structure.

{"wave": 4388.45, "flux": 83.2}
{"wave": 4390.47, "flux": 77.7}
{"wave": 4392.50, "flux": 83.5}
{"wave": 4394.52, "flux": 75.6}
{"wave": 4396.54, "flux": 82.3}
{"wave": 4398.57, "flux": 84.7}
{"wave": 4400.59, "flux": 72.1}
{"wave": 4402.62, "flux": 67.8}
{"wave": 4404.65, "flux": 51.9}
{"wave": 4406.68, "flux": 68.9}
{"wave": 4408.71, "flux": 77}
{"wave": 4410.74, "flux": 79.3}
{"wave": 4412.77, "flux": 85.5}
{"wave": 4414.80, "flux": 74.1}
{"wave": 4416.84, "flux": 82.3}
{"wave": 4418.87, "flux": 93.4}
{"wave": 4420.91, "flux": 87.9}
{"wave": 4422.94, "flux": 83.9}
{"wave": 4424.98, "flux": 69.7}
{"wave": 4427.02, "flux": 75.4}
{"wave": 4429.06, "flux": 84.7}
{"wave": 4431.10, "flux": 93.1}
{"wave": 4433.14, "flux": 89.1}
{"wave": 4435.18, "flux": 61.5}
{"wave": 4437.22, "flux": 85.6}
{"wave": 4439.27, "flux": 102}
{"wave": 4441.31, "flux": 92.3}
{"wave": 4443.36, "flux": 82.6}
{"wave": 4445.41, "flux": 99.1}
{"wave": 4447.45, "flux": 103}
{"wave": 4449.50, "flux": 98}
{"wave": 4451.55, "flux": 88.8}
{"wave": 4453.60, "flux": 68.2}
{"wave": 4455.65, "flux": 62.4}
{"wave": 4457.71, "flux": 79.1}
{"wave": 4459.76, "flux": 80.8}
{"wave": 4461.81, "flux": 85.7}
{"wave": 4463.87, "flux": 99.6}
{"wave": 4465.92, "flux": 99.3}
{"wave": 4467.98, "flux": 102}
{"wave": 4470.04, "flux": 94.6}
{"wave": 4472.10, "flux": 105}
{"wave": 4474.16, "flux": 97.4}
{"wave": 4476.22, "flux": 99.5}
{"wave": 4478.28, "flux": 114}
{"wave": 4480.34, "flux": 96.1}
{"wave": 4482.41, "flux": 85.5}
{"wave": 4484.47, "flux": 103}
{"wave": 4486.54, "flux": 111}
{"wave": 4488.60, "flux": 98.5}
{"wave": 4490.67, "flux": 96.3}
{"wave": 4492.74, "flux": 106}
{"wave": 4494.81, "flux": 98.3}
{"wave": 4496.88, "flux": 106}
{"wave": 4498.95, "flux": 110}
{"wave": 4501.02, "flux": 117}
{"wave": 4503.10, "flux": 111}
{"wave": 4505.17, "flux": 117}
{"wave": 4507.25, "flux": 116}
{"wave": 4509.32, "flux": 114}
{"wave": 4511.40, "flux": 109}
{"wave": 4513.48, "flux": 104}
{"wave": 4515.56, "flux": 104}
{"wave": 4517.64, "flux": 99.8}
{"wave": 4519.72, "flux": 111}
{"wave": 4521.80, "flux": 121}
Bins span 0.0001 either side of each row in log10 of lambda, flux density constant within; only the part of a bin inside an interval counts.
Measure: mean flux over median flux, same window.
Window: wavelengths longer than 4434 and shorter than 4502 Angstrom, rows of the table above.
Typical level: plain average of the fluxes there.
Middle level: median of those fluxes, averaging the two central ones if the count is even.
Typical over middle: 0.964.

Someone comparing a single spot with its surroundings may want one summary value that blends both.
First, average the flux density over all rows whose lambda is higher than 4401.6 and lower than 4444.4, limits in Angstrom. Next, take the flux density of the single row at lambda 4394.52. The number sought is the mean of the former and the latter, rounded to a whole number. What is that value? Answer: 78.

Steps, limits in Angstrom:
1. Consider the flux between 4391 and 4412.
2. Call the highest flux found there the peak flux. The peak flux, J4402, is 84.7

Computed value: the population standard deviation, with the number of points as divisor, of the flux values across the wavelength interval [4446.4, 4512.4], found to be 13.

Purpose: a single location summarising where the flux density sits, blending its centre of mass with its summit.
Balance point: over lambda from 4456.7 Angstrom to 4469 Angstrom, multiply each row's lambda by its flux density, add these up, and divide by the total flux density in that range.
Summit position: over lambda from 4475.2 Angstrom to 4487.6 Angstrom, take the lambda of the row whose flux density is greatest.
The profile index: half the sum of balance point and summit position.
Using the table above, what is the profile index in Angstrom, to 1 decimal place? 4470.7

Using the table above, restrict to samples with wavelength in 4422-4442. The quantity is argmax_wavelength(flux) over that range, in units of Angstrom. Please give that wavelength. 4439.27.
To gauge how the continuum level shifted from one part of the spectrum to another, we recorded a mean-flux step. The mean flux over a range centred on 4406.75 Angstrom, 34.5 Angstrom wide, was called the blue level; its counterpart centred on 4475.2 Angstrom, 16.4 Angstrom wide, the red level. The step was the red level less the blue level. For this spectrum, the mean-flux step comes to 21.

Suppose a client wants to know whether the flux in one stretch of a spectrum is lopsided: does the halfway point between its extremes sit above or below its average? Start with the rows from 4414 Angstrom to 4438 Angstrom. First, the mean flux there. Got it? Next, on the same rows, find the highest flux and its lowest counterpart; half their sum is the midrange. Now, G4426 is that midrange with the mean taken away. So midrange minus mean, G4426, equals -4.3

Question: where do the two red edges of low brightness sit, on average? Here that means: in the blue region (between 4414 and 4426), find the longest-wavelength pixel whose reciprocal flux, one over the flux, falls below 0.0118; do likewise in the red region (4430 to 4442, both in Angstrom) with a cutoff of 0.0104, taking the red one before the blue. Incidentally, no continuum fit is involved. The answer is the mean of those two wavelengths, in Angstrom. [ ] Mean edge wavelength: 4430.1 Angstrom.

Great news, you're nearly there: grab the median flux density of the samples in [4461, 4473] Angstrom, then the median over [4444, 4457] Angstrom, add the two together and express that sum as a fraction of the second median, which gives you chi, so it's 2.06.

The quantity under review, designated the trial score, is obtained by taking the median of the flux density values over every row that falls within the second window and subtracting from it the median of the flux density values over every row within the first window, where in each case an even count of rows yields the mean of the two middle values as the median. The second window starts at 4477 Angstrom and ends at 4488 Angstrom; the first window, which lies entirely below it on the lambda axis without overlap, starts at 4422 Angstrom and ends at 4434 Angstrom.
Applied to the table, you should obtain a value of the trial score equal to 19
